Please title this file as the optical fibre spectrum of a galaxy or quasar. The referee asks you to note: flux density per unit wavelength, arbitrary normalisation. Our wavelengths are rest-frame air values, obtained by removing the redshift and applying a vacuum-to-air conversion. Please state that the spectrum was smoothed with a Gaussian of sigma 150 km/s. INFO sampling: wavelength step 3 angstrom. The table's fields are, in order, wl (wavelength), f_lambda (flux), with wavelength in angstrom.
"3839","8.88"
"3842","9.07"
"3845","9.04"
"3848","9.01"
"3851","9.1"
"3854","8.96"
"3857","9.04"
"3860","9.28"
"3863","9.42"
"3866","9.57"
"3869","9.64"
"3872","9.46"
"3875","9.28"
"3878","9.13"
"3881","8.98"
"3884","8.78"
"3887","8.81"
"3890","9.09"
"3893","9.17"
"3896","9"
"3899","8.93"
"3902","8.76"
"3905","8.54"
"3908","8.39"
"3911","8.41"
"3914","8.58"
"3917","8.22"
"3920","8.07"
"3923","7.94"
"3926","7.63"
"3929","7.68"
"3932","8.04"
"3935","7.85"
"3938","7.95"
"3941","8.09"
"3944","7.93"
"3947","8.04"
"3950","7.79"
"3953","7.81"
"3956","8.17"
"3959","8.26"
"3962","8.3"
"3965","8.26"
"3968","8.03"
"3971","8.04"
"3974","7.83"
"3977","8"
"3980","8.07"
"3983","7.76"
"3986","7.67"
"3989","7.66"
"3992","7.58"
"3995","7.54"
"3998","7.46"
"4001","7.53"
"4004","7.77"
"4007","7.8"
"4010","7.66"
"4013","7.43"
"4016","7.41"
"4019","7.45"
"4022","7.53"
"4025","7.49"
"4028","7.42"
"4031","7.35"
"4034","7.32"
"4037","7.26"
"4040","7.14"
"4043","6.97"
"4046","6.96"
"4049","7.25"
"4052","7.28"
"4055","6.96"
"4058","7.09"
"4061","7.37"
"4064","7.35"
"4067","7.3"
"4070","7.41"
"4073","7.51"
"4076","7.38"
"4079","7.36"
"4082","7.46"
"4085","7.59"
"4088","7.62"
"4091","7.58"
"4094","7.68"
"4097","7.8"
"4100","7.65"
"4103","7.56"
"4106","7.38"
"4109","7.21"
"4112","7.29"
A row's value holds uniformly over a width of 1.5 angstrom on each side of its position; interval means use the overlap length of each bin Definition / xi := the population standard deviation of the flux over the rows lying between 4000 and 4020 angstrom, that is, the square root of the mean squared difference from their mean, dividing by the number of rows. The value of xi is 0.15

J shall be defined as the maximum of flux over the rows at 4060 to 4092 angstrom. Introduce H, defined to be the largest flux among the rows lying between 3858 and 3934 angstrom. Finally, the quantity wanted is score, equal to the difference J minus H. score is -2.0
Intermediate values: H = 9.64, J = 7.62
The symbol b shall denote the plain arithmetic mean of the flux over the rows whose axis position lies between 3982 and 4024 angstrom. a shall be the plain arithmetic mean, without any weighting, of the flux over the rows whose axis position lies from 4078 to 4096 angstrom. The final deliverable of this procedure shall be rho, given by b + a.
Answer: 15.1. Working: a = 7.55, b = 7.59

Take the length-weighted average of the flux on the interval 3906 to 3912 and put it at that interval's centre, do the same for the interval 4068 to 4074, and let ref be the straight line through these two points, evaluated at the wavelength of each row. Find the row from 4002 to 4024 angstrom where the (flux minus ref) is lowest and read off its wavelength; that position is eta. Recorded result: 4016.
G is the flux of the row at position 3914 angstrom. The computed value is 8.58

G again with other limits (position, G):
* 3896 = 9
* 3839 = 8.88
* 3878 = 9.13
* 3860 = 9.28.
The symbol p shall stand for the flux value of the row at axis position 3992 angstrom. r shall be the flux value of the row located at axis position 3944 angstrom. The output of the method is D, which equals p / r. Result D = 0.96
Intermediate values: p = 7.58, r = 7.93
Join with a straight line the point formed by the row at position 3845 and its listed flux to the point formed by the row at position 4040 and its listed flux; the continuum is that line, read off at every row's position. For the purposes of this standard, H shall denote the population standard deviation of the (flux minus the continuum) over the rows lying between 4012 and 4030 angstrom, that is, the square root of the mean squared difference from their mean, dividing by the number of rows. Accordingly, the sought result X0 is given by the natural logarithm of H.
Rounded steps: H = 0.07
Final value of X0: -2.6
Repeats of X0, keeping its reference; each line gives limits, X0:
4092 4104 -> -2.7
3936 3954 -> -2.5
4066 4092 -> -1.8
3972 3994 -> -2.0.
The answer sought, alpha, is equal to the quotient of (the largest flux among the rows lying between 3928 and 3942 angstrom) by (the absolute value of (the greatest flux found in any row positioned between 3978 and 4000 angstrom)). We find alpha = 1.00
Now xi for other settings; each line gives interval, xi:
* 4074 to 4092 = 0.10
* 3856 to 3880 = 0.19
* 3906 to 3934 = 0.31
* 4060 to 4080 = 0.06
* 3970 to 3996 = 0.19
